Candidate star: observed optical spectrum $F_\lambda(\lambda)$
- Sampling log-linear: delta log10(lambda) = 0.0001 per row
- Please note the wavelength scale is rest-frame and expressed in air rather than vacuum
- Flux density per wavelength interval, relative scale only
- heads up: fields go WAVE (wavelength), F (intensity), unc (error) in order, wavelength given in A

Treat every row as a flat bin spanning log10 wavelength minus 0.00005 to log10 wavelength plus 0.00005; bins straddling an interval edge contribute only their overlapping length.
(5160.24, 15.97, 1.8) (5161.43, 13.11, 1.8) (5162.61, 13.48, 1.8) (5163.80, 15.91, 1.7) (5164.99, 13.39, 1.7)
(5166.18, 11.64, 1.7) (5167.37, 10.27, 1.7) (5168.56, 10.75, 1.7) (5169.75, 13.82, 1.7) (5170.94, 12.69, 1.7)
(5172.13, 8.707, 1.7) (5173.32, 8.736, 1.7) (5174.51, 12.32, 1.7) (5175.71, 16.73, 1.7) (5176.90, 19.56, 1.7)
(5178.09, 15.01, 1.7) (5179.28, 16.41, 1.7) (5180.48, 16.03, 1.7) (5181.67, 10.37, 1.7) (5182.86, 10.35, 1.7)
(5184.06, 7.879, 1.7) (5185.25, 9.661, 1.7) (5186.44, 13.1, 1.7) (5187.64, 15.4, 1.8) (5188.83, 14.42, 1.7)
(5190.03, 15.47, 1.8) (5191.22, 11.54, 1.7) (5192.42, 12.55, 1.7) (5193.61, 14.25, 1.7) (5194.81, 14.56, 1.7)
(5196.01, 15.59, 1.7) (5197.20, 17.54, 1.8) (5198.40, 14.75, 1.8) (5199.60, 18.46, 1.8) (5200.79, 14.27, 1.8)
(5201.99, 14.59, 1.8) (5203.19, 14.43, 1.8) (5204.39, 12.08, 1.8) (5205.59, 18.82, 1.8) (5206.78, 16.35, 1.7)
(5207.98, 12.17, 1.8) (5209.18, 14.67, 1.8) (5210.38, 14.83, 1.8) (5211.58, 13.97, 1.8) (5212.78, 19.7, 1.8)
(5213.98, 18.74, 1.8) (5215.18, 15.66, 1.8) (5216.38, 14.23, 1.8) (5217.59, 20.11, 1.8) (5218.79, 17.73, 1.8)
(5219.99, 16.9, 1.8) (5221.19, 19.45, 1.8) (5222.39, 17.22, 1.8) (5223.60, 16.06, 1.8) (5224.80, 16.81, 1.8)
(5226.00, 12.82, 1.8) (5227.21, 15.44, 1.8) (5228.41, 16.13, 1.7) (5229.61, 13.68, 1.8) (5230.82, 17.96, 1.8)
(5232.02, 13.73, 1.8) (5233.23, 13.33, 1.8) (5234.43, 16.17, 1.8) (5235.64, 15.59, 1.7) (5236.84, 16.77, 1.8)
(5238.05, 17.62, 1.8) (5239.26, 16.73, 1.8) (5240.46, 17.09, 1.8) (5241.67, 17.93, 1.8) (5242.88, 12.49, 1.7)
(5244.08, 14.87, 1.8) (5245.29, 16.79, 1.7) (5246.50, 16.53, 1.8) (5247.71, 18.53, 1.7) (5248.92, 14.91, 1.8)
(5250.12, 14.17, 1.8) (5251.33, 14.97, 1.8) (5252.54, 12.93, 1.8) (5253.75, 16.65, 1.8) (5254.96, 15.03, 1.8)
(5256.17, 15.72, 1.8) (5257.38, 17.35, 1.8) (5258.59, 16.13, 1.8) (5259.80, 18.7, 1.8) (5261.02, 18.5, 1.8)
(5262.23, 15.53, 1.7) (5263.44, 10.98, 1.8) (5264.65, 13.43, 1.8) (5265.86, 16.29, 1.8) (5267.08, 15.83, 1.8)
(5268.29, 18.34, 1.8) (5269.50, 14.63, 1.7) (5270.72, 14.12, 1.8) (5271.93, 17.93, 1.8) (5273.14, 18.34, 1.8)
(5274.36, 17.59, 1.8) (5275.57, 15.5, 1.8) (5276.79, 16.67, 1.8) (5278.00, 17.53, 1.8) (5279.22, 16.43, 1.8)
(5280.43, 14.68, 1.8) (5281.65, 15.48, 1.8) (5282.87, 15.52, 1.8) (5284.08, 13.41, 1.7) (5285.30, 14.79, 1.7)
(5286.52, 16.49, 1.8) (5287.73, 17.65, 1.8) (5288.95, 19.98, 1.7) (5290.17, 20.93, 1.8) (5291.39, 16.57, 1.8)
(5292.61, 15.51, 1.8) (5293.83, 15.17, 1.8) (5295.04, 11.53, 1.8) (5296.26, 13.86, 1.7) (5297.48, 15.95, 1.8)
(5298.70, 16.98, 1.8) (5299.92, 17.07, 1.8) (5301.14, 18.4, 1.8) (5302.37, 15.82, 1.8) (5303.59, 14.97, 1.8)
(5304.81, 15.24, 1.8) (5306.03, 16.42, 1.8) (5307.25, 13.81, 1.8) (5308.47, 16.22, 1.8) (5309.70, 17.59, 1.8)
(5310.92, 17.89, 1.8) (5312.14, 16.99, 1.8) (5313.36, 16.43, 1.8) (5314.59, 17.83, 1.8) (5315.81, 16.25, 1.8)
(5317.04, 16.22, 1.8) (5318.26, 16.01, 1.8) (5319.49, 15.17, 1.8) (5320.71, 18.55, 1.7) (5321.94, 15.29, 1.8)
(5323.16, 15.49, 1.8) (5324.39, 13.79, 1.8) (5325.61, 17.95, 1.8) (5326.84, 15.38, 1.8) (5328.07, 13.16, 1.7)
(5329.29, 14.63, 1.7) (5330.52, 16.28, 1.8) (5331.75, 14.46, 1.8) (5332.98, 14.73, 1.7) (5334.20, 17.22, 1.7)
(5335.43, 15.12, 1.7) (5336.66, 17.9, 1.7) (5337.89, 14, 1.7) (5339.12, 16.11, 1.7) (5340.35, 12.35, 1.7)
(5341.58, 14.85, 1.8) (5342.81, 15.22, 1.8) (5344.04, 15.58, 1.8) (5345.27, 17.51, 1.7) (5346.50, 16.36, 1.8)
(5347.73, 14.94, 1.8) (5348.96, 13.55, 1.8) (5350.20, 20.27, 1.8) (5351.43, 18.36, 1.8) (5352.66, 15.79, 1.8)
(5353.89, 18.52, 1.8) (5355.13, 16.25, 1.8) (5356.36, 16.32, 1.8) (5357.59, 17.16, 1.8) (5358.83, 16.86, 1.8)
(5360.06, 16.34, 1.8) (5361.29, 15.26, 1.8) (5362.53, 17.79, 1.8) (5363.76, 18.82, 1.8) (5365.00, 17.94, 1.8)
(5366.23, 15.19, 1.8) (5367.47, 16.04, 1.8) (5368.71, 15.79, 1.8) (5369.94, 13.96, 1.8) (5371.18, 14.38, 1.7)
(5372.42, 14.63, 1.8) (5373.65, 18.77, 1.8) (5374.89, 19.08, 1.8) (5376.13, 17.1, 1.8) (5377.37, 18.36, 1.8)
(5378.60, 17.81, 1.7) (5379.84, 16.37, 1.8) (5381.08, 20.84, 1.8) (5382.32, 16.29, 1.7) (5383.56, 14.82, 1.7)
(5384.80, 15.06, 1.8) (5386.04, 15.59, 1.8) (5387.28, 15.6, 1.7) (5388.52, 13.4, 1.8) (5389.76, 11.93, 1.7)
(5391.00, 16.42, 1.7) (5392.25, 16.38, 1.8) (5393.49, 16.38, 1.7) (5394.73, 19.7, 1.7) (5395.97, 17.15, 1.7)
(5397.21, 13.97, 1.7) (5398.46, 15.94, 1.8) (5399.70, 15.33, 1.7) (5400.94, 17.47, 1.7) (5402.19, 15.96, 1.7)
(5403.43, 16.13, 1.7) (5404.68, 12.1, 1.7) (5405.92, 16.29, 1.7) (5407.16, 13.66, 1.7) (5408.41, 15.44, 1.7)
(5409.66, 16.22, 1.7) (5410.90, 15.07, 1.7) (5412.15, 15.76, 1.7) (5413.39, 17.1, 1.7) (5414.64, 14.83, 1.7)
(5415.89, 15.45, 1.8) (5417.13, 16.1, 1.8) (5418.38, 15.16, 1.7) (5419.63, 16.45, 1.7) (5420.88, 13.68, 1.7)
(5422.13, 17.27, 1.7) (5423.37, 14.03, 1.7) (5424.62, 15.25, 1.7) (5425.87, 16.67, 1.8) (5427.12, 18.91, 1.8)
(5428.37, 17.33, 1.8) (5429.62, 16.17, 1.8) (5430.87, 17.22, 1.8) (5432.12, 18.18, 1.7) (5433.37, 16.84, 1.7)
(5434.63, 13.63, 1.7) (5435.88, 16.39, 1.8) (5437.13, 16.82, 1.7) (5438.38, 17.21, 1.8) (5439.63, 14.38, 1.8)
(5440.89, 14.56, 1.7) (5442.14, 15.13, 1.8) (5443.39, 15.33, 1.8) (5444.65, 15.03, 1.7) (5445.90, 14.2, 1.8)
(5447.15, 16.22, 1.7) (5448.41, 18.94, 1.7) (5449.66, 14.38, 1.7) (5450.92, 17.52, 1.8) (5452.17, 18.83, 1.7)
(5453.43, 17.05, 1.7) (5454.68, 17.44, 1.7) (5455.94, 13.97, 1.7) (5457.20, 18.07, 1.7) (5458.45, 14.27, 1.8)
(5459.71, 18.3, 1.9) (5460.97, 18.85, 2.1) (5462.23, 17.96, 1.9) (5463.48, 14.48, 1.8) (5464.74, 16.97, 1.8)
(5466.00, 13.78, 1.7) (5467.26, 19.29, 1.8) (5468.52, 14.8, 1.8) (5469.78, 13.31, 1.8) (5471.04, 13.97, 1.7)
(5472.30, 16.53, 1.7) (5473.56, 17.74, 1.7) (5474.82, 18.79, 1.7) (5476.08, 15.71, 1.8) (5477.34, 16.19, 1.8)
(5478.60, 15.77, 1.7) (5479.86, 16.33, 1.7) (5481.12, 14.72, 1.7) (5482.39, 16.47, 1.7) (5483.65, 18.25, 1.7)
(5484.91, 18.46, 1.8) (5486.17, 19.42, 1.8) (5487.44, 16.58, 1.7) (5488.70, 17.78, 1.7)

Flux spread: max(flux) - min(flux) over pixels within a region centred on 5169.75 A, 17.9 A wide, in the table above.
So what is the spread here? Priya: 11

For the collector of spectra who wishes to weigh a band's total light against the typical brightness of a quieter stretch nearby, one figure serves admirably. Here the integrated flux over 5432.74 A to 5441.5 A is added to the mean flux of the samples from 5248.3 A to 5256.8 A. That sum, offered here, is 152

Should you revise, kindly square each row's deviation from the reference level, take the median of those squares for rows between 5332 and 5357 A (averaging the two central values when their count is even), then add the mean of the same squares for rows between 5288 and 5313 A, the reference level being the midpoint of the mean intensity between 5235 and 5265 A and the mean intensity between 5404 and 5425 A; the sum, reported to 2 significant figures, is 5.5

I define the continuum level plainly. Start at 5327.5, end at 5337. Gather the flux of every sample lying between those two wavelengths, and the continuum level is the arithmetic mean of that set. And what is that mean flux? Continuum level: 15.4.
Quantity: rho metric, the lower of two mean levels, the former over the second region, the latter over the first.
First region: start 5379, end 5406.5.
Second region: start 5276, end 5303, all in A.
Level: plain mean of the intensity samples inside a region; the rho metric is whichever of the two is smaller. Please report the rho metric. 15.9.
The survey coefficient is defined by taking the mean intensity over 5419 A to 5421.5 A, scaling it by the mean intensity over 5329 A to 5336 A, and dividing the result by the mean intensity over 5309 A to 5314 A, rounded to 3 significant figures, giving 13.5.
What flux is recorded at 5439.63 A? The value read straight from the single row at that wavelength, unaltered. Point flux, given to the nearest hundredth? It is 14.38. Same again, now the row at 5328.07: 13.16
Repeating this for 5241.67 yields 17.93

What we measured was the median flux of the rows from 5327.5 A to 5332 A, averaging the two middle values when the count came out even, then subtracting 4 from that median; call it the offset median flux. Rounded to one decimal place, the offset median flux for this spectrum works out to 10.5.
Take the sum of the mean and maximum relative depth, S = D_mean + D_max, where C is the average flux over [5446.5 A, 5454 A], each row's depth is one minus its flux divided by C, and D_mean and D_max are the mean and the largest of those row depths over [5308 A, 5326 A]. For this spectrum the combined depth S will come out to 0.234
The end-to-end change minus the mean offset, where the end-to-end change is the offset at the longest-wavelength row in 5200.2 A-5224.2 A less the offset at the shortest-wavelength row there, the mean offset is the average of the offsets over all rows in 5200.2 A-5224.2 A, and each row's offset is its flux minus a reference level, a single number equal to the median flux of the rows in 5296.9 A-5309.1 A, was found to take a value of 2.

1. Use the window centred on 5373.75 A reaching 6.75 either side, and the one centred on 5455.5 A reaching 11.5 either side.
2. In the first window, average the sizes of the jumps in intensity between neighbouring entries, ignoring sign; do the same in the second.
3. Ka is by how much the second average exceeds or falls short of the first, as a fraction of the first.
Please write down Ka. 1.0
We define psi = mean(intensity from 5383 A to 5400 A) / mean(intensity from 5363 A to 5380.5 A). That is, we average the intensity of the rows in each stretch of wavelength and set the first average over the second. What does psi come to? 0.93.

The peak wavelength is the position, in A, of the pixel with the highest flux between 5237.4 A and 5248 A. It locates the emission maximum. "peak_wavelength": 5247.71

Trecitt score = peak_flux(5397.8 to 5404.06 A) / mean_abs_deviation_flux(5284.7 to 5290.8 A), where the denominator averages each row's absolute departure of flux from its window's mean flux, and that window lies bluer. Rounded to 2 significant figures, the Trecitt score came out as 8.8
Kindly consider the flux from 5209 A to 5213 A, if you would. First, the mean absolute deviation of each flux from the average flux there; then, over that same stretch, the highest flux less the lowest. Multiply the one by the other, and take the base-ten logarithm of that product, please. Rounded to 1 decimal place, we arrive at 1.0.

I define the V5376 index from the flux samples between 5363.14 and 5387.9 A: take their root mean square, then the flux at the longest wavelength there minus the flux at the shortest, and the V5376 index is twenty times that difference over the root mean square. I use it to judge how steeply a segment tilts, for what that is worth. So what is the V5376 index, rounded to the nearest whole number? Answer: -4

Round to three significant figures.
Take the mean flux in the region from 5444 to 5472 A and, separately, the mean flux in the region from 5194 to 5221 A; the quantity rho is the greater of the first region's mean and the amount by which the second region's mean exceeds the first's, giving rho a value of 16.3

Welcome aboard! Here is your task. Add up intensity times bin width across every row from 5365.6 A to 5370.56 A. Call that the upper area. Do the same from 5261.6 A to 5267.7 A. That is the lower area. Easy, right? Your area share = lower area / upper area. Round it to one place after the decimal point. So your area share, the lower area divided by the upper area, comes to 1.2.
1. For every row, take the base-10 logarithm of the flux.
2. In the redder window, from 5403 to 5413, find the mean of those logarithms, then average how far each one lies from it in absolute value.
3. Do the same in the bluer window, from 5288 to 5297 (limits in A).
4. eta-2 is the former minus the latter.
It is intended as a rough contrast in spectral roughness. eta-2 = -0.033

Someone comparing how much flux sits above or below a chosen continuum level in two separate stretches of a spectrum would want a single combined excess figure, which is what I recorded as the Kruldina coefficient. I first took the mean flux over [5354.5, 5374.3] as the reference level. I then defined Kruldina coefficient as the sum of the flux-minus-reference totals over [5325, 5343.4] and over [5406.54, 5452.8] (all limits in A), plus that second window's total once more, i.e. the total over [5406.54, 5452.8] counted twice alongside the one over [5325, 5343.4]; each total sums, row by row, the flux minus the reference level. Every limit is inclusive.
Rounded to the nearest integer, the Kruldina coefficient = -43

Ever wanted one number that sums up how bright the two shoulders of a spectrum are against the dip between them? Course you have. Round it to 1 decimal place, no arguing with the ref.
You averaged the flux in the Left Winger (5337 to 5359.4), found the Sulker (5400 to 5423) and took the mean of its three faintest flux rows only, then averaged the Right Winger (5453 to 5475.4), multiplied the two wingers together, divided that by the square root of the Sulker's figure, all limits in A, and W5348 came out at 73.0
